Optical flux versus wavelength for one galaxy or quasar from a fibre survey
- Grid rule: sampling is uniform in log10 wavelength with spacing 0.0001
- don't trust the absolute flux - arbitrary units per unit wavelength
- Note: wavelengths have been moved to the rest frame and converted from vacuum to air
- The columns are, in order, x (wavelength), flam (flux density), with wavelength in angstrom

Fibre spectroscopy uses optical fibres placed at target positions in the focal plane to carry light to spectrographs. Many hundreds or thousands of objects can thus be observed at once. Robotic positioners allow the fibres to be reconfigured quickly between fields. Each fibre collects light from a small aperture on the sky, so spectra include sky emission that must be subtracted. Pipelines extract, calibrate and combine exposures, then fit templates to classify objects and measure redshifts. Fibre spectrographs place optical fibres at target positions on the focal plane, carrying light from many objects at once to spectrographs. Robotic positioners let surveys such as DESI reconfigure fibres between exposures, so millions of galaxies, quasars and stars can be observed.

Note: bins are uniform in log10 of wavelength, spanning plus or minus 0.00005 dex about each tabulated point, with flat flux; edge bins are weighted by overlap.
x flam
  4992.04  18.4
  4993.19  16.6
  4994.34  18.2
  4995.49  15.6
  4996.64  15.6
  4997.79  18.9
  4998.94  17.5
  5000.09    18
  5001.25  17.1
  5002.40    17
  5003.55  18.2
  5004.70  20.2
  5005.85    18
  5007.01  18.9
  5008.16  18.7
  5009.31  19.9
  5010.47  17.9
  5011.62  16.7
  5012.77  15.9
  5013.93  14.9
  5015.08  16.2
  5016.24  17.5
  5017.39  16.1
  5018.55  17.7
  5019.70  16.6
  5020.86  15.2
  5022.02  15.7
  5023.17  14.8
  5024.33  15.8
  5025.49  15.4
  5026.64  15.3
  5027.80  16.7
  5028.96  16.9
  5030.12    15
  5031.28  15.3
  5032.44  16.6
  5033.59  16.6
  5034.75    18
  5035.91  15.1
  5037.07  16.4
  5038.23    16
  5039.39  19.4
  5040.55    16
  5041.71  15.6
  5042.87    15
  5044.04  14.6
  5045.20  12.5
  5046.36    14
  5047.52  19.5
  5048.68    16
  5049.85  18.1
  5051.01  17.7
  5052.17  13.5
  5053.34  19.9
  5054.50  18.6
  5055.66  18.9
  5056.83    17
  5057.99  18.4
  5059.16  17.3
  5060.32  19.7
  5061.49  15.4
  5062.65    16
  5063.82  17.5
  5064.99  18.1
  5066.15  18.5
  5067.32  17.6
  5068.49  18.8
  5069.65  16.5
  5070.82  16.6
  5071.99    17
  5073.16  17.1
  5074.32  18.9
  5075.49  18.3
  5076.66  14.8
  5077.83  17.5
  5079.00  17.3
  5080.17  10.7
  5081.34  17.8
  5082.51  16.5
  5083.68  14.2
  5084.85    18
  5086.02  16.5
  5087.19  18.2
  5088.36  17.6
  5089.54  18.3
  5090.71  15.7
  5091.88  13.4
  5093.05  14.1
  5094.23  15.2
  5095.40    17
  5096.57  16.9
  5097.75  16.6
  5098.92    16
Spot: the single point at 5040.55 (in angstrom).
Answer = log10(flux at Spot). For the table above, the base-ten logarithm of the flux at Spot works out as 1.20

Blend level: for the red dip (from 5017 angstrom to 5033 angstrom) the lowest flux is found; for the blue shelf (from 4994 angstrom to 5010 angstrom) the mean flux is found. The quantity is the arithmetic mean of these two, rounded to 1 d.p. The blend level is 16.4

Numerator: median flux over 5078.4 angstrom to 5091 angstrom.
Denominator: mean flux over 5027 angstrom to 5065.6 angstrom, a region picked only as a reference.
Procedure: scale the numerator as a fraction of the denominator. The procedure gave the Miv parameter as 1.04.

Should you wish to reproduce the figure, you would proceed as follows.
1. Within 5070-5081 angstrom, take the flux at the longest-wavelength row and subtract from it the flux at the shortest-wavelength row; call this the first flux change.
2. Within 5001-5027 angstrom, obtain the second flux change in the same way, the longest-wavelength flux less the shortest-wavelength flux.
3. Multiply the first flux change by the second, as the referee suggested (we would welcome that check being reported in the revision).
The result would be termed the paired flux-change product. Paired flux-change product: 11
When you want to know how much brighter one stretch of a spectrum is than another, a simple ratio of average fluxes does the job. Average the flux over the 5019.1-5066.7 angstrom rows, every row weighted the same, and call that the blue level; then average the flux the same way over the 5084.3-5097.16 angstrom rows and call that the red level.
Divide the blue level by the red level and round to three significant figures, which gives 1.01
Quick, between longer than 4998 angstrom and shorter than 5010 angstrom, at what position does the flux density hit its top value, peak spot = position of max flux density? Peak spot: 5004.70 angstrom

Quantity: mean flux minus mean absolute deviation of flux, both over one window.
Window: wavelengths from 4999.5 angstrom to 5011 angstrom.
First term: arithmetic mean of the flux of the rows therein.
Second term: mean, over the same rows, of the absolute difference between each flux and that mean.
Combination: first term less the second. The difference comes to 17.6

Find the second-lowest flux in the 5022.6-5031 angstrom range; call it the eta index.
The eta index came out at 15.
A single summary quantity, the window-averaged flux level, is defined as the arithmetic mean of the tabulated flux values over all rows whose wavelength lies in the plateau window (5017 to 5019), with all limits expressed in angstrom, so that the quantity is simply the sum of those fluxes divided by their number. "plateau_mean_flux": 16.9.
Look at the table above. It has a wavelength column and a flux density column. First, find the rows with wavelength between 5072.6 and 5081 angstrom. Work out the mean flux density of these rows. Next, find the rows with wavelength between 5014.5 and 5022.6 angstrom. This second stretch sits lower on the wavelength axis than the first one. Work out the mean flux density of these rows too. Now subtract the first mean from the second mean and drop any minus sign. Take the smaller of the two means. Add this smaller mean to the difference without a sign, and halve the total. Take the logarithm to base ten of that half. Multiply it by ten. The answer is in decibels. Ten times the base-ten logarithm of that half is 9.15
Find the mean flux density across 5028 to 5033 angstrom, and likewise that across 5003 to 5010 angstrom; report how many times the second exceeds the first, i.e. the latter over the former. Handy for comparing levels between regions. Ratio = 1.19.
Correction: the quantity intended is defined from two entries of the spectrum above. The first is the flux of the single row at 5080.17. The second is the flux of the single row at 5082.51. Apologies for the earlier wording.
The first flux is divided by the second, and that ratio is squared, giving 0.4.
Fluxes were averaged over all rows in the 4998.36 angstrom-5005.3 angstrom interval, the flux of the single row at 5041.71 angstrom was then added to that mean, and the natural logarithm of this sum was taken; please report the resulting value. 3.51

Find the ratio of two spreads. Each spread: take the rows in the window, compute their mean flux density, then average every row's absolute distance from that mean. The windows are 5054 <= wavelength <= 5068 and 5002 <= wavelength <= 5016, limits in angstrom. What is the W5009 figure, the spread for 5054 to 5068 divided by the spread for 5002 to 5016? 0.7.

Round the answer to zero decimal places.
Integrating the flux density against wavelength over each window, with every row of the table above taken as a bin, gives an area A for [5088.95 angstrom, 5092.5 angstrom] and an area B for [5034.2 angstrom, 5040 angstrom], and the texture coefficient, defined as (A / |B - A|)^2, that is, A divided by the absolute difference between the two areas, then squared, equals 2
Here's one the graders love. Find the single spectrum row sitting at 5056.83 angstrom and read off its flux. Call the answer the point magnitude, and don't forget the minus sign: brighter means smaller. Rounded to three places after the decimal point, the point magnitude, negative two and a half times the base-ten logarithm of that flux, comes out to -3.076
